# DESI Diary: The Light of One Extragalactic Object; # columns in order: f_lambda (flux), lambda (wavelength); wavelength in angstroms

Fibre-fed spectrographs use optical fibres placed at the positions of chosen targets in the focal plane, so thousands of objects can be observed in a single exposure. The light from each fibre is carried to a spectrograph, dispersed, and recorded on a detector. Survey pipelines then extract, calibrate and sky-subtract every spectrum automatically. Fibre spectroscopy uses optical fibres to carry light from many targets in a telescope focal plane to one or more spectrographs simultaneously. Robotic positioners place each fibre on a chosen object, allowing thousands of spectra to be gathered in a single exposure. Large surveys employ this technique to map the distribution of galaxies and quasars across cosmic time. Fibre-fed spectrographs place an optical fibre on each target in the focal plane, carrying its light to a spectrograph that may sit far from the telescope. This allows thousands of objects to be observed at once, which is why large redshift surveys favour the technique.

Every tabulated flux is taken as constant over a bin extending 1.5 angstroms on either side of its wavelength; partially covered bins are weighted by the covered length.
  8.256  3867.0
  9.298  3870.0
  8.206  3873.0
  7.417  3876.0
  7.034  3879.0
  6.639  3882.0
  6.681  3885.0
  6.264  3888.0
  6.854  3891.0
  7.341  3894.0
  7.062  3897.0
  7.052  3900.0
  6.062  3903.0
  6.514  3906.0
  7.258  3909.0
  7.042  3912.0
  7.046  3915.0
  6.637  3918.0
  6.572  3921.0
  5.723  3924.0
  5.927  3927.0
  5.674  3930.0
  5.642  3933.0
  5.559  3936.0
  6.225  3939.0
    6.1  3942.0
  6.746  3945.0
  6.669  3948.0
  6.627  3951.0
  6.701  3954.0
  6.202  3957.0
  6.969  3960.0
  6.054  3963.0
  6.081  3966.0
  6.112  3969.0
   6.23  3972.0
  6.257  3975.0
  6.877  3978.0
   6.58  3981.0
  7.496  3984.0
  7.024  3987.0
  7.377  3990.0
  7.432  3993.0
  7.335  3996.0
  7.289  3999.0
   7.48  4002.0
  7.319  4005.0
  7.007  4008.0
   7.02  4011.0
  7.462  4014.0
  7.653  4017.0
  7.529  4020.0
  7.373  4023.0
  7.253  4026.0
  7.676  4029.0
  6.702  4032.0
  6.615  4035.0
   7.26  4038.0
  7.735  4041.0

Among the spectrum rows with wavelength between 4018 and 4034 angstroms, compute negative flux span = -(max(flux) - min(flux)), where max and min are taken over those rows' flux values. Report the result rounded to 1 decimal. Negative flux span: -1.0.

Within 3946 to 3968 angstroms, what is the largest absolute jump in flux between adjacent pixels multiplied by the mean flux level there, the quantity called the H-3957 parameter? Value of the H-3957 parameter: 5.9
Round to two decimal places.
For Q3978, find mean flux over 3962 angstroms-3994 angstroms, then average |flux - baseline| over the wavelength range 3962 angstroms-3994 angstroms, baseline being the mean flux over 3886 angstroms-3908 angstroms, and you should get 0.51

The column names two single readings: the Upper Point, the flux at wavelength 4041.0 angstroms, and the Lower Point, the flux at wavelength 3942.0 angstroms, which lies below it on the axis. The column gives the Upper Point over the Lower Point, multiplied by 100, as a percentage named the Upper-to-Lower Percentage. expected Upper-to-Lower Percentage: 127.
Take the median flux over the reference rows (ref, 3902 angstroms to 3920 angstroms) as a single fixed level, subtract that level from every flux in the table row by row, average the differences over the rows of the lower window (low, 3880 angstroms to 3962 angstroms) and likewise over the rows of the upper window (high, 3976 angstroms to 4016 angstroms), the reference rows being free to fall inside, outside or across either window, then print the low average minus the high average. -0.7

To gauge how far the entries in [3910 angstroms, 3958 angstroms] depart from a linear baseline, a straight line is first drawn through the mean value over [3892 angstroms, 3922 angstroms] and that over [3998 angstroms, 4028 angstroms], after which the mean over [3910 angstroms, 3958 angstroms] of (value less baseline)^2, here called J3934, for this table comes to 0.7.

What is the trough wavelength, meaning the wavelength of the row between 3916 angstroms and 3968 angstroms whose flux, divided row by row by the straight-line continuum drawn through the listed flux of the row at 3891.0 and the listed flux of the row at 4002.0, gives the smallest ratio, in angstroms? 3936.0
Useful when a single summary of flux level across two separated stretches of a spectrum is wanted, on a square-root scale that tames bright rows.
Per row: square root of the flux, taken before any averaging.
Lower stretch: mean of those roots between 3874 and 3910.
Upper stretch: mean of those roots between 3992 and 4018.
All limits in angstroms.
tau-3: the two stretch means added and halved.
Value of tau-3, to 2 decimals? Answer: 2.66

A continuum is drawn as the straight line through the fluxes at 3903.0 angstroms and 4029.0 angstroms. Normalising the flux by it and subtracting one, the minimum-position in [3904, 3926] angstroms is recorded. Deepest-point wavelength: 3924.0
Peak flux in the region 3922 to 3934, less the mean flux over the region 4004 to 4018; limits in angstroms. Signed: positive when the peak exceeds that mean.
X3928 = -1.4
